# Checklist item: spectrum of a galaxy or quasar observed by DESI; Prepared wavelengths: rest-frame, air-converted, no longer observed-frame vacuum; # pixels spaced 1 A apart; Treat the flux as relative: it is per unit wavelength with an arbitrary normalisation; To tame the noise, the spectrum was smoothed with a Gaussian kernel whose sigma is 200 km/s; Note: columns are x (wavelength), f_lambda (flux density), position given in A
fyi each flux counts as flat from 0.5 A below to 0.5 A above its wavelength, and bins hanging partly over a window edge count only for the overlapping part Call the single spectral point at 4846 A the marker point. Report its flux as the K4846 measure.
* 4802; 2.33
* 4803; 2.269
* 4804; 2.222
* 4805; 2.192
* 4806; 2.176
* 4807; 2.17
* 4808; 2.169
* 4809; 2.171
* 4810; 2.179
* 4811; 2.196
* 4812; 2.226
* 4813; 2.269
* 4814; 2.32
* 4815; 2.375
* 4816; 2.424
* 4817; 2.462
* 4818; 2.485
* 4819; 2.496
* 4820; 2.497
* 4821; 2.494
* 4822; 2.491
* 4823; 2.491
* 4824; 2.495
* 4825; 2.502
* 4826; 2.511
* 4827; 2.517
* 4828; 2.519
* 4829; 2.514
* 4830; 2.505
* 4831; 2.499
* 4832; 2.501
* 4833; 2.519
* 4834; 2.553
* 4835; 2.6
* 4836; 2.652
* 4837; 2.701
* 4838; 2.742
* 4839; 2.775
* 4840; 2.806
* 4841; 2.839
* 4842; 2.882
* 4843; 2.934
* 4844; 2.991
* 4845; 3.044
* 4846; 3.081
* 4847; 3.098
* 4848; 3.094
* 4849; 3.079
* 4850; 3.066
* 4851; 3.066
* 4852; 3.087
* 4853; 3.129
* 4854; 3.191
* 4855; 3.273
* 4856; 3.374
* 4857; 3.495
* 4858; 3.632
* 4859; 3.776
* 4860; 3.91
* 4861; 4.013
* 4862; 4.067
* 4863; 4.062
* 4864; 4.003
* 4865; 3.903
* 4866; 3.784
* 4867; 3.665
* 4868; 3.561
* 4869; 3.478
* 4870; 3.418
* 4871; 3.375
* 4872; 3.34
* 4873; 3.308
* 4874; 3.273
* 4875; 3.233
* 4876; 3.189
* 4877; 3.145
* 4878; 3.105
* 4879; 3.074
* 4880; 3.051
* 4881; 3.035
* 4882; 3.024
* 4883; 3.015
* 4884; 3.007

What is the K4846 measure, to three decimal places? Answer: 3.081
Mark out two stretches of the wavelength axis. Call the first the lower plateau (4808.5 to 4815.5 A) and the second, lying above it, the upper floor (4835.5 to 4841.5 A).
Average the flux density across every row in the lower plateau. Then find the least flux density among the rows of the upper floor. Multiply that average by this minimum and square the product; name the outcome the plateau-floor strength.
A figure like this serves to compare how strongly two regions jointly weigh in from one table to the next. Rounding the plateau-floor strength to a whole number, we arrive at 36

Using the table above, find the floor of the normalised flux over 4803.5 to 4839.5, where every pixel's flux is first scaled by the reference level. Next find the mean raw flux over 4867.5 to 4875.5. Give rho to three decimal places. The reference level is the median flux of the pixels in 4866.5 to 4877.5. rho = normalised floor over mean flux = 0.193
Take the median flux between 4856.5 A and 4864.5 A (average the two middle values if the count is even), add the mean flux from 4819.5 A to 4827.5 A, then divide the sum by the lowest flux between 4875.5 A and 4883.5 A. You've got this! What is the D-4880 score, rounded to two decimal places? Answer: 2.14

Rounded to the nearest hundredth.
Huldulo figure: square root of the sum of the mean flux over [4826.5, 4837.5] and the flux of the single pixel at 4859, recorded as 2.52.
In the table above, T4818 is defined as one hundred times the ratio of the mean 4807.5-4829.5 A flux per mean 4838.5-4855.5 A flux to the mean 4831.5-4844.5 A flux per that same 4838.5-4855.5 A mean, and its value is 88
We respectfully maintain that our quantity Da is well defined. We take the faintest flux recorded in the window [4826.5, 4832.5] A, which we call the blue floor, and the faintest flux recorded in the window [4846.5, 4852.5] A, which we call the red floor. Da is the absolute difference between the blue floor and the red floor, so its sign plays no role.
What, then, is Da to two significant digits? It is 0.57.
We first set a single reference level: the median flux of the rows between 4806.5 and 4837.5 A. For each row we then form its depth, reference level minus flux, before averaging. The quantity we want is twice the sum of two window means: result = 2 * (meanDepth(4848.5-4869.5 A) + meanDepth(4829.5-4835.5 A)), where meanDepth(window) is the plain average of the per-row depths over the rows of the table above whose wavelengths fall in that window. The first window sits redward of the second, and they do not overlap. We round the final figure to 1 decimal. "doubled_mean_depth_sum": -2.2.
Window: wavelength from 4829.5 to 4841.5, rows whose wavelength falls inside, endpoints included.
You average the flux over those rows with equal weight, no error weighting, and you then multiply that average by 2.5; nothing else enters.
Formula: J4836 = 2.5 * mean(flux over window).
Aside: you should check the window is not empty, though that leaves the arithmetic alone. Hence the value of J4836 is 6.6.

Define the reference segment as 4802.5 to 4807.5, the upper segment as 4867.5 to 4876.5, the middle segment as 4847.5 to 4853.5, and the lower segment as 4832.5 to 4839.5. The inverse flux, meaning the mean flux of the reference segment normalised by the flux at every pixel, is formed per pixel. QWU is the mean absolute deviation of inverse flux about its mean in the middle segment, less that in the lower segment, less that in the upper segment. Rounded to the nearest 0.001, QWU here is -0.039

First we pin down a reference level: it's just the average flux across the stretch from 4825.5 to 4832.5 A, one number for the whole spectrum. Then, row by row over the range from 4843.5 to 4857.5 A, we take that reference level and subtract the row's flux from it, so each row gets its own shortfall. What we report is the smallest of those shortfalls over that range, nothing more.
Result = -1.0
